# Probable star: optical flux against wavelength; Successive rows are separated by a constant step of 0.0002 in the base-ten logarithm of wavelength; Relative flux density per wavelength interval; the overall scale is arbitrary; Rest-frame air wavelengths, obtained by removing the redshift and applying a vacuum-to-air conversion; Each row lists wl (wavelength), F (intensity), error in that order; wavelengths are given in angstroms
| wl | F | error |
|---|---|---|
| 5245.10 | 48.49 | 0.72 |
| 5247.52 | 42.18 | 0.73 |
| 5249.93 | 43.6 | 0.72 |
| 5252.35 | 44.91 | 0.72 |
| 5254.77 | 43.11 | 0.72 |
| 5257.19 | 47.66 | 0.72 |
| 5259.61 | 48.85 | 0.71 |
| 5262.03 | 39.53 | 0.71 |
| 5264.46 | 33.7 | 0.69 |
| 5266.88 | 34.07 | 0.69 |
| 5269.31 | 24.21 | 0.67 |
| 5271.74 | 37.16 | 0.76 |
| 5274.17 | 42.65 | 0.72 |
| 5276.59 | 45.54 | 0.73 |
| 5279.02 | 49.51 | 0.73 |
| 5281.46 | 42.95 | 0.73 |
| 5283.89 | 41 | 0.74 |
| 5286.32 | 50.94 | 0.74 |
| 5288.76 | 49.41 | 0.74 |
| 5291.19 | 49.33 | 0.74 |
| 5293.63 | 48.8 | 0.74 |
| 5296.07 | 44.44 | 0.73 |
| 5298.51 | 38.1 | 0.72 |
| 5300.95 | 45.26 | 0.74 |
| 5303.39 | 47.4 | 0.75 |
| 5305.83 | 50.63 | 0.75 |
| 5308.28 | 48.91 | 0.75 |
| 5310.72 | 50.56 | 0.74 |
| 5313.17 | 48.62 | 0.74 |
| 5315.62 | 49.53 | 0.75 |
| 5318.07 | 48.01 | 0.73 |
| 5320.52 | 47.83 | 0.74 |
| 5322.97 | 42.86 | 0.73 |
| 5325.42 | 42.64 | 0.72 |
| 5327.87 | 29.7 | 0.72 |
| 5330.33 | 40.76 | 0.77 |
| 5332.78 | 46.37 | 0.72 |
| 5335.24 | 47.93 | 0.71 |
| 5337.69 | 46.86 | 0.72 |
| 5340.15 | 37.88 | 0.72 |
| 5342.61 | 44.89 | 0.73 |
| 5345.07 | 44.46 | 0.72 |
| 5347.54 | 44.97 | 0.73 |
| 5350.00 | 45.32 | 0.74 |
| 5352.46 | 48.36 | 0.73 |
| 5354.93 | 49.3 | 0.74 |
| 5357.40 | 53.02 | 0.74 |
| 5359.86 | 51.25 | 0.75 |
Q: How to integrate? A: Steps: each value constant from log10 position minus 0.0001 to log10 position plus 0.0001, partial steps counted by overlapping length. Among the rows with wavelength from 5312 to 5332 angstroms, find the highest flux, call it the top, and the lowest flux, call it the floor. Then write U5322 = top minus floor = 20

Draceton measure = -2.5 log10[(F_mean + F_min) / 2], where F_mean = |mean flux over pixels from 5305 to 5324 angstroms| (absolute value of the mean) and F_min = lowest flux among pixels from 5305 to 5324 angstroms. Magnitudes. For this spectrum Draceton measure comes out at -4.15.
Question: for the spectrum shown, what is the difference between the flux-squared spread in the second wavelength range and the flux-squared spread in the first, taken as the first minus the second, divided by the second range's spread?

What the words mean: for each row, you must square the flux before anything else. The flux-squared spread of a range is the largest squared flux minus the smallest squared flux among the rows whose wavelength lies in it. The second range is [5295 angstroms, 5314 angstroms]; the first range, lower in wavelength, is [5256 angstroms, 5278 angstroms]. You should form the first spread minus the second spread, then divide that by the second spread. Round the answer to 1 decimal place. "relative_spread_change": 0.6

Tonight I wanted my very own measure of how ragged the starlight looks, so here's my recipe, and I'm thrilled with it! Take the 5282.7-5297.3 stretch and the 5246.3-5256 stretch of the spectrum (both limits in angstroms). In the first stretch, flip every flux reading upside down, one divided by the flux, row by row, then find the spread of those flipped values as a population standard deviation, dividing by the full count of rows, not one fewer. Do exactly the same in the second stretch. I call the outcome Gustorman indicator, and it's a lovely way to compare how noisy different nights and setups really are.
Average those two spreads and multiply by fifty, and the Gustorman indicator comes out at 0.055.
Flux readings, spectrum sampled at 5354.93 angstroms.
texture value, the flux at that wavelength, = 49.3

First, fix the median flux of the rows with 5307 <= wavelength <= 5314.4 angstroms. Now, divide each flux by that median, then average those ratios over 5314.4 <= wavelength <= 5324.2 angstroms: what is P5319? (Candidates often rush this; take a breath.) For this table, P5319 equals 0.96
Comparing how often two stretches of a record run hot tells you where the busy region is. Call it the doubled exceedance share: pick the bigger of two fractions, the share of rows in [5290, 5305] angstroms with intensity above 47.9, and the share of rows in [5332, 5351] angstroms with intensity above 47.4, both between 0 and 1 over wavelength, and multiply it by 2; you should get 0.67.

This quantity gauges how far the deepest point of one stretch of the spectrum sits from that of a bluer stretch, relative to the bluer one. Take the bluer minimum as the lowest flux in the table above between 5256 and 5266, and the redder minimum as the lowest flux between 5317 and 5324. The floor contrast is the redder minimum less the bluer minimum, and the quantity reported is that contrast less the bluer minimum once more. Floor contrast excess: -25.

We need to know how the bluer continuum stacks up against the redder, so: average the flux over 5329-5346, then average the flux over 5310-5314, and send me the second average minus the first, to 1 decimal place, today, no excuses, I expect 5.4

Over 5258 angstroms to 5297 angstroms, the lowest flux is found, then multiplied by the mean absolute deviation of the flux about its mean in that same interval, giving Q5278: 140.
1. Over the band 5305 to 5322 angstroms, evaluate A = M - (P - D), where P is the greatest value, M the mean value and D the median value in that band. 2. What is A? 47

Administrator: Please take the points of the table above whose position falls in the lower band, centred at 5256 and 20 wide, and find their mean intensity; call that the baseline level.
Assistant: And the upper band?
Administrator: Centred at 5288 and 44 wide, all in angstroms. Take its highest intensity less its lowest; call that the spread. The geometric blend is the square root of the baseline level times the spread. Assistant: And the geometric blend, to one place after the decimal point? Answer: 33.9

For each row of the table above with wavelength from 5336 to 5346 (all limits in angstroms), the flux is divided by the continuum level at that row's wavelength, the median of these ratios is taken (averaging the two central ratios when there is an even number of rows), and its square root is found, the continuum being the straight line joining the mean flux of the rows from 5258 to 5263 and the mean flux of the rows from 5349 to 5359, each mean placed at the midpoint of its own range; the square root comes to 0.96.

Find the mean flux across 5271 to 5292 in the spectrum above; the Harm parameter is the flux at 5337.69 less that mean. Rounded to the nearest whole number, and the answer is 1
